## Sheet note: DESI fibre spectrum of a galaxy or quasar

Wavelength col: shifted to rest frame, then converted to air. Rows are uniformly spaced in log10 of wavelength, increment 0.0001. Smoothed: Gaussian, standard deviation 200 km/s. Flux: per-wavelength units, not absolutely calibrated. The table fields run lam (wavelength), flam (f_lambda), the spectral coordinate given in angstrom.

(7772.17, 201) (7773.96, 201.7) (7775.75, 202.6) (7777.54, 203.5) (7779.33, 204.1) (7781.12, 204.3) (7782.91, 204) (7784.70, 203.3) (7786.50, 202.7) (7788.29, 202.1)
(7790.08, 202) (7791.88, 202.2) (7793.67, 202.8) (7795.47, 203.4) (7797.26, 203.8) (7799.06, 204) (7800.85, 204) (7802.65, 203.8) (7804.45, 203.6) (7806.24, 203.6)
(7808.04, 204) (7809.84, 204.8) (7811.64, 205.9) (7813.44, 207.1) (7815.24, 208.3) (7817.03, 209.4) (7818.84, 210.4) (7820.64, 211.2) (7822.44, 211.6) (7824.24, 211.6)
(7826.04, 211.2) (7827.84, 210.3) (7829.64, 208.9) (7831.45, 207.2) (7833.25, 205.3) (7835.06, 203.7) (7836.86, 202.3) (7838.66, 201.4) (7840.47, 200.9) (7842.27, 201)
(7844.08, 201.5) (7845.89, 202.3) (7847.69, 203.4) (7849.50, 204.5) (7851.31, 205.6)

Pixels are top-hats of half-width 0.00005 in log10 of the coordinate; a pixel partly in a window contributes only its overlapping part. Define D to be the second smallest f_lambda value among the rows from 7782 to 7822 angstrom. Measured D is 202.1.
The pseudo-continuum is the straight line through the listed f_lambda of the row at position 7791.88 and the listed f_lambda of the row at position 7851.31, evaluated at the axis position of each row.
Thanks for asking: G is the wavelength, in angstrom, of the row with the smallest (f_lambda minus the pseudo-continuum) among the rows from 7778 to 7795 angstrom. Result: 7790.08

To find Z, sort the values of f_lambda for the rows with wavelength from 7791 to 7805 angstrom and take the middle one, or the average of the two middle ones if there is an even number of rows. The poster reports 204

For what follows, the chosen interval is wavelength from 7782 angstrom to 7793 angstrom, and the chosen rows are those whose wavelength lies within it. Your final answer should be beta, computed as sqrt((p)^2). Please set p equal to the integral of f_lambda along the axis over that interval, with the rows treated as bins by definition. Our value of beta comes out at 2230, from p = 2230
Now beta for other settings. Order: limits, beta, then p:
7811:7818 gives 1454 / 1454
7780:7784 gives 818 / 818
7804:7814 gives 2048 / 2048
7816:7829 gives 2742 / 2742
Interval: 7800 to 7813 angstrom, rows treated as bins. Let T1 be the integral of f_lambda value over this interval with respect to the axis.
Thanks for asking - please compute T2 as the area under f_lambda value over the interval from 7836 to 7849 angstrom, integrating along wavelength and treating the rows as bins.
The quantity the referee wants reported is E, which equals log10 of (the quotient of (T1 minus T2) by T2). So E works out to -1.9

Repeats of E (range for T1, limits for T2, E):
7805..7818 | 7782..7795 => -1.8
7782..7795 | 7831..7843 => -1.1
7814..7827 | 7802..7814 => -0.9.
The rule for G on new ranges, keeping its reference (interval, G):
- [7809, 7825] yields 7809.84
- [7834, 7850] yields 7842.27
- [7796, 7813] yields 7806.24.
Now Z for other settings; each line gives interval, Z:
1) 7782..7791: 203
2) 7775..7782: 204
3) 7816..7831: 211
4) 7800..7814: 204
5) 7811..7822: 209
